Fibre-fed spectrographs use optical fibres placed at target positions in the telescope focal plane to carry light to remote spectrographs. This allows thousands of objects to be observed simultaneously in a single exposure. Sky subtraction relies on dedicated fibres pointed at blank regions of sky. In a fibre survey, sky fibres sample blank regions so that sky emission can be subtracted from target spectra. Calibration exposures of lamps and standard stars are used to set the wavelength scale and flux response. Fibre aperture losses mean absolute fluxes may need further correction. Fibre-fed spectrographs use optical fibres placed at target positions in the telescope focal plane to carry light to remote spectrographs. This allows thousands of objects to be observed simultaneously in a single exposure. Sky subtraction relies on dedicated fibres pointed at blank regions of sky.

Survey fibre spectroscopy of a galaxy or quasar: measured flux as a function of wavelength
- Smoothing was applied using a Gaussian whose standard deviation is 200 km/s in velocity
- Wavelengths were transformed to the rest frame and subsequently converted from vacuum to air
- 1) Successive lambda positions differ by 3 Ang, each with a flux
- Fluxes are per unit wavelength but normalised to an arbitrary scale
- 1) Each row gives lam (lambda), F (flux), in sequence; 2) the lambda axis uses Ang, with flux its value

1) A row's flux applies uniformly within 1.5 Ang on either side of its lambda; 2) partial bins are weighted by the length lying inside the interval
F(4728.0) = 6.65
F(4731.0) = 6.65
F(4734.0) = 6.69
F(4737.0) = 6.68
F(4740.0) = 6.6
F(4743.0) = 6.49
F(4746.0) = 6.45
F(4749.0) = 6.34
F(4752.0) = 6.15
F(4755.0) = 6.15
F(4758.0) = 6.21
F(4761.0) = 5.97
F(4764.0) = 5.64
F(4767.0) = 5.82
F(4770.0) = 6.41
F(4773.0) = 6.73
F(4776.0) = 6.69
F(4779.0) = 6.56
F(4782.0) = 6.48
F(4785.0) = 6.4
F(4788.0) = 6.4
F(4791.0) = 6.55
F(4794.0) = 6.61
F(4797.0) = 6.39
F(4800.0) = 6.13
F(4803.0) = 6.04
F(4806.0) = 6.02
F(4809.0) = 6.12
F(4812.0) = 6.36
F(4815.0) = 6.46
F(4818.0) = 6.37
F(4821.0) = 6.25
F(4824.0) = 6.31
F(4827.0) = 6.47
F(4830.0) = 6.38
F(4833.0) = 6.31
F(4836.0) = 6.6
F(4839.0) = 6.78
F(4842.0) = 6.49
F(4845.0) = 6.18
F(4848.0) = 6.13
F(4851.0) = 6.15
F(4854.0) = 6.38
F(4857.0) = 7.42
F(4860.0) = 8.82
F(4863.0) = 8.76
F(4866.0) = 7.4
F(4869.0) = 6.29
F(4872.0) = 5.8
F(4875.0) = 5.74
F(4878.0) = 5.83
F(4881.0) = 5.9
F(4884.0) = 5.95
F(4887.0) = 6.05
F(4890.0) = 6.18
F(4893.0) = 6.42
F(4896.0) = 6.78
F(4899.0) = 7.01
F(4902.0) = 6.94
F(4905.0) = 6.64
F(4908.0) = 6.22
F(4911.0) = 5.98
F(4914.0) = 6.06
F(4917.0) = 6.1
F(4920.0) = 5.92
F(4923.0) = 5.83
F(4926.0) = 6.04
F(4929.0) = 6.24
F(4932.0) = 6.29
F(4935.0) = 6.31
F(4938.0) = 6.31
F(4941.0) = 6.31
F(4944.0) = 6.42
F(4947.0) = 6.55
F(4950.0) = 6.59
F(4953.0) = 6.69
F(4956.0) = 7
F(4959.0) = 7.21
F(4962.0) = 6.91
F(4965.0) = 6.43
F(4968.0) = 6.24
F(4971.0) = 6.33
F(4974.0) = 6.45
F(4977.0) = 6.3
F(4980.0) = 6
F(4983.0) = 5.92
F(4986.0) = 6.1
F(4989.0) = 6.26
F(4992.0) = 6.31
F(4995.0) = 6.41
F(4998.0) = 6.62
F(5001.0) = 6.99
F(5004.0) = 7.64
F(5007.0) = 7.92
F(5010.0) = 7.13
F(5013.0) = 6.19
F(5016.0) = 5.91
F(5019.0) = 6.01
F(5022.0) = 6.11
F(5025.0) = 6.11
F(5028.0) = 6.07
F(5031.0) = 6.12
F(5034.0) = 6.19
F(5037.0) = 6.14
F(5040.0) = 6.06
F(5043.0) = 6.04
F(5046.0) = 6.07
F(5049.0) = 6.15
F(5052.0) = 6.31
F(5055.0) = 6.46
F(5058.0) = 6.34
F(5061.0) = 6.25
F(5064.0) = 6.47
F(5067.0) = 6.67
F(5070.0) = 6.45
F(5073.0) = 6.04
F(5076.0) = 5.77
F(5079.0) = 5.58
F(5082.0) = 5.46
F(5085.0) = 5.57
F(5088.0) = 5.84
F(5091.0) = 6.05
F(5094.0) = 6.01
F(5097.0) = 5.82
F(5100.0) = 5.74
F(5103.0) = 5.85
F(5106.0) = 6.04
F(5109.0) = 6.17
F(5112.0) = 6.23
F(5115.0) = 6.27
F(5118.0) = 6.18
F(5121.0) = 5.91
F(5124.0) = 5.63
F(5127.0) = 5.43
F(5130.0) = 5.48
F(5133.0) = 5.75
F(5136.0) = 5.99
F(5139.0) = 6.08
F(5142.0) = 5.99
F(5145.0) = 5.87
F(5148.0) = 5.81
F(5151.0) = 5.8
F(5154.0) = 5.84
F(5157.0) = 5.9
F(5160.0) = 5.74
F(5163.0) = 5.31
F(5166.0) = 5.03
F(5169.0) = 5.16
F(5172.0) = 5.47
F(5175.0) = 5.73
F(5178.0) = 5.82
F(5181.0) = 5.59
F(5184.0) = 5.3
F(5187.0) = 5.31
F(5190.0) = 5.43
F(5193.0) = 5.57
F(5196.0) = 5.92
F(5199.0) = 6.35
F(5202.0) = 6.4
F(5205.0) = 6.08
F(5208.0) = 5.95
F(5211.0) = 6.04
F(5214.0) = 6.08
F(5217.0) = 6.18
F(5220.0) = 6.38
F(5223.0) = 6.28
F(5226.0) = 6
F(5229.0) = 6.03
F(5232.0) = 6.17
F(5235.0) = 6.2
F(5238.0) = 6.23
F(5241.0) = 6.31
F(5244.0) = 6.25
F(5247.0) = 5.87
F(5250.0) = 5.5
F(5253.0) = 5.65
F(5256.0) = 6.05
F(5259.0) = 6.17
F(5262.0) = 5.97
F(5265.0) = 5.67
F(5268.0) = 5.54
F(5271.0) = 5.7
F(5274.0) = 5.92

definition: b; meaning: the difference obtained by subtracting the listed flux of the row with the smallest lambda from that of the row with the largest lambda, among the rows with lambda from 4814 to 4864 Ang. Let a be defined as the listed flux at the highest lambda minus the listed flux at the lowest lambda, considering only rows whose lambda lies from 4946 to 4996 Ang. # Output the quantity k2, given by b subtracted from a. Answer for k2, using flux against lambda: -2.4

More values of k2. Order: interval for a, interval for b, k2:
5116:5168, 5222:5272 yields -0.6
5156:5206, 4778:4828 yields 0.3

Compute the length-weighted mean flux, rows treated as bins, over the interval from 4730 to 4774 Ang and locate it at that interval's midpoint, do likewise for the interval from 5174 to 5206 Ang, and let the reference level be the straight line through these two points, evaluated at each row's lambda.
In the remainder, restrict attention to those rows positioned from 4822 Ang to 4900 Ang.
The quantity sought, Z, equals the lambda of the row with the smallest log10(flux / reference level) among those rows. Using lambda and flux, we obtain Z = 4875.0 Ang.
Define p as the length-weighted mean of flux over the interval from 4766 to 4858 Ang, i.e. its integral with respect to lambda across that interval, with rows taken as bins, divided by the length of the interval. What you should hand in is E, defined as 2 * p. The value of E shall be 12.79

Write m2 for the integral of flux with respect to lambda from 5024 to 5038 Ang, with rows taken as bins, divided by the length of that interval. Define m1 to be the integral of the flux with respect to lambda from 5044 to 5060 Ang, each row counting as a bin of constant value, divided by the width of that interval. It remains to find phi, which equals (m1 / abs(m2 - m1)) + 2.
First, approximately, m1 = 6.26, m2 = 6.1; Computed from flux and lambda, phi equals 49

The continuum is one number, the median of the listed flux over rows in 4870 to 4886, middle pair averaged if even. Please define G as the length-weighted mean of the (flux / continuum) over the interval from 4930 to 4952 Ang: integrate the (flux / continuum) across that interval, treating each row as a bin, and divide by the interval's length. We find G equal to 1.10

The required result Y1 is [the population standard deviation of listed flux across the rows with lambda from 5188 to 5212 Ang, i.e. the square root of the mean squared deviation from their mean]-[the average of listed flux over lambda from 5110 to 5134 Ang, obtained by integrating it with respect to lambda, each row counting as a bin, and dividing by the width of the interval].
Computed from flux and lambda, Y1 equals -5.6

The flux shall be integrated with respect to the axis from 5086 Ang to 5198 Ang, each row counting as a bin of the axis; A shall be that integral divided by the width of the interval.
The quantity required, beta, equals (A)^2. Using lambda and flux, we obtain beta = 33.2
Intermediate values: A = 5.760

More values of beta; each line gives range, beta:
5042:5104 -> 36.6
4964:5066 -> 40.4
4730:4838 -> 40.4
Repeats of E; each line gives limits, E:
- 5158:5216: 11.41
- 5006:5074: 12.61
